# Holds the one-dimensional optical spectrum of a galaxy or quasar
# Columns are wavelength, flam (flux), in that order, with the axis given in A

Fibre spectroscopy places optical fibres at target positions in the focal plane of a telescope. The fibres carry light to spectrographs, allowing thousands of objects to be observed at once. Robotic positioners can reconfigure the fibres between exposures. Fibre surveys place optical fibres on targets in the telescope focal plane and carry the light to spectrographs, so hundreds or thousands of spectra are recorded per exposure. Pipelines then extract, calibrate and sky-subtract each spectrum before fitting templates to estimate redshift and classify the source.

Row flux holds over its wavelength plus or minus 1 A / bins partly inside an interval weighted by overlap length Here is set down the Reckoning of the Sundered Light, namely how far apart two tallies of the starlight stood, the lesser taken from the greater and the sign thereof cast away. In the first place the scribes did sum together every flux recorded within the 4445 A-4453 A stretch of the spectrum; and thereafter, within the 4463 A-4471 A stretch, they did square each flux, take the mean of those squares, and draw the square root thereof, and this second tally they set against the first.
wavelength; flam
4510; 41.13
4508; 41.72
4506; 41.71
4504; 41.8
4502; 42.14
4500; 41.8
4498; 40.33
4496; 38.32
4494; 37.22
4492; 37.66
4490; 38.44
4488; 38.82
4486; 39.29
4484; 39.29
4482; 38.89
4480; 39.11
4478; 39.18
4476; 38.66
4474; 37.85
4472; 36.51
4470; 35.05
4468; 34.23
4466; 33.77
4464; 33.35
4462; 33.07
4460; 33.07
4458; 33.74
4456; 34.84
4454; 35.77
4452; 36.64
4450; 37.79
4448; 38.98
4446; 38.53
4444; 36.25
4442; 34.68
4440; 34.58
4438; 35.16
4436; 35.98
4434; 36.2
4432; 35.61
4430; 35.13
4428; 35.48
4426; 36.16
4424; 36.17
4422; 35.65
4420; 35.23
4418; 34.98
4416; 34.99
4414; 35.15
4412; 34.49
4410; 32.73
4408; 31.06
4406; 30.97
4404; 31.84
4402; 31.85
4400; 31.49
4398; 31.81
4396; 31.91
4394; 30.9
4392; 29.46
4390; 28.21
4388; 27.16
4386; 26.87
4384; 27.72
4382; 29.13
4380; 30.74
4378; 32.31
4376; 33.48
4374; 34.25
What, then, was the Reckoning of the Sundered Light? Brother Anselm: 118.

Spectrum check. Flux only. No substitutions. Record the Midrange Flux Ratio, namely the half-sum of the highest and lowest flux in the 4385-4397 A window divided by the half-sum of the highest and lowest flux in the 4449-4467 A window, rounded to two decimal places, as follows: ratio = 0.83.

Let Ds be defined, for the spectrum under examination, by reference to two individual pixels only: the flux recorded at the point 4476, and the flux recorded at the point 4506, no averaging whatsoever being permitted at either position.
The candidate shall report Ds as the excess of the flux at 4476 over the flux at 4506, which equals -3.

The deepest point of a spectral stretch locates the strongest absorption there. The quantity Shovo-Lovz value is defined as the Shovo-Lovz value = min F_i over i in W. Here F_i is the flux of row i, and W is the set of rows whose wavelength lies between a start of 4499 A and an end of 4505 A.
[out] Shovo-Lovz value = 41.8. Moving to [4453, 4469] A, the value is 33.07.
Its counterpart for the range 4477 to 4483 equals 38.89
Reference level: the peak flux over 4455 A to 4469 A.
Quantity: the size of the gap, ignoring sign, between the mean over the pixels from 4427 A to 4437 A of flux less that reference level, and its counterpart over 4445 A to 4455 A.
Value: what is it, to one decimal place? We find 1.9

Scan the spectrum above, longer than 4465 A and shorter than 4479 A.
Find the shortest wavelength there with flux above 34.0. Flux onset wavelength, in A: 4468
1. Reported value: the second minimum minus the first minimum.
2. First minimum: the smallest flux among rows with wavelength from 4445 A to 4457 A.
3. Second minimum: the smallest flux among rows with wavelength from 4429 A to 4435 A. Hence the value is 0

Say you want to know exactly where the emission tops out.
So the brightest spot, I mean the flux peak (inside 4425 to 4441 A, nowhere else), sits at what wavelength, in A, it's 4434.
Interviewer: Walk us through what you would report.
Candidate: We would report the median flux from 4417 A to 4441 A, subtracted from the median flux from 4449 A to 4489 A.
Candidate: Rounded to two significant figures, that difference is 1.0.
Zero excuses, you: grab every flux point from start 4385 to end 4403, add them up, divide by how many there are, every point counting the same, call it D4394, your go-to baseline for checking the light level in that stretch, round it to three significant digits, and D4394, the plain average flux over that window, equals 30.0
